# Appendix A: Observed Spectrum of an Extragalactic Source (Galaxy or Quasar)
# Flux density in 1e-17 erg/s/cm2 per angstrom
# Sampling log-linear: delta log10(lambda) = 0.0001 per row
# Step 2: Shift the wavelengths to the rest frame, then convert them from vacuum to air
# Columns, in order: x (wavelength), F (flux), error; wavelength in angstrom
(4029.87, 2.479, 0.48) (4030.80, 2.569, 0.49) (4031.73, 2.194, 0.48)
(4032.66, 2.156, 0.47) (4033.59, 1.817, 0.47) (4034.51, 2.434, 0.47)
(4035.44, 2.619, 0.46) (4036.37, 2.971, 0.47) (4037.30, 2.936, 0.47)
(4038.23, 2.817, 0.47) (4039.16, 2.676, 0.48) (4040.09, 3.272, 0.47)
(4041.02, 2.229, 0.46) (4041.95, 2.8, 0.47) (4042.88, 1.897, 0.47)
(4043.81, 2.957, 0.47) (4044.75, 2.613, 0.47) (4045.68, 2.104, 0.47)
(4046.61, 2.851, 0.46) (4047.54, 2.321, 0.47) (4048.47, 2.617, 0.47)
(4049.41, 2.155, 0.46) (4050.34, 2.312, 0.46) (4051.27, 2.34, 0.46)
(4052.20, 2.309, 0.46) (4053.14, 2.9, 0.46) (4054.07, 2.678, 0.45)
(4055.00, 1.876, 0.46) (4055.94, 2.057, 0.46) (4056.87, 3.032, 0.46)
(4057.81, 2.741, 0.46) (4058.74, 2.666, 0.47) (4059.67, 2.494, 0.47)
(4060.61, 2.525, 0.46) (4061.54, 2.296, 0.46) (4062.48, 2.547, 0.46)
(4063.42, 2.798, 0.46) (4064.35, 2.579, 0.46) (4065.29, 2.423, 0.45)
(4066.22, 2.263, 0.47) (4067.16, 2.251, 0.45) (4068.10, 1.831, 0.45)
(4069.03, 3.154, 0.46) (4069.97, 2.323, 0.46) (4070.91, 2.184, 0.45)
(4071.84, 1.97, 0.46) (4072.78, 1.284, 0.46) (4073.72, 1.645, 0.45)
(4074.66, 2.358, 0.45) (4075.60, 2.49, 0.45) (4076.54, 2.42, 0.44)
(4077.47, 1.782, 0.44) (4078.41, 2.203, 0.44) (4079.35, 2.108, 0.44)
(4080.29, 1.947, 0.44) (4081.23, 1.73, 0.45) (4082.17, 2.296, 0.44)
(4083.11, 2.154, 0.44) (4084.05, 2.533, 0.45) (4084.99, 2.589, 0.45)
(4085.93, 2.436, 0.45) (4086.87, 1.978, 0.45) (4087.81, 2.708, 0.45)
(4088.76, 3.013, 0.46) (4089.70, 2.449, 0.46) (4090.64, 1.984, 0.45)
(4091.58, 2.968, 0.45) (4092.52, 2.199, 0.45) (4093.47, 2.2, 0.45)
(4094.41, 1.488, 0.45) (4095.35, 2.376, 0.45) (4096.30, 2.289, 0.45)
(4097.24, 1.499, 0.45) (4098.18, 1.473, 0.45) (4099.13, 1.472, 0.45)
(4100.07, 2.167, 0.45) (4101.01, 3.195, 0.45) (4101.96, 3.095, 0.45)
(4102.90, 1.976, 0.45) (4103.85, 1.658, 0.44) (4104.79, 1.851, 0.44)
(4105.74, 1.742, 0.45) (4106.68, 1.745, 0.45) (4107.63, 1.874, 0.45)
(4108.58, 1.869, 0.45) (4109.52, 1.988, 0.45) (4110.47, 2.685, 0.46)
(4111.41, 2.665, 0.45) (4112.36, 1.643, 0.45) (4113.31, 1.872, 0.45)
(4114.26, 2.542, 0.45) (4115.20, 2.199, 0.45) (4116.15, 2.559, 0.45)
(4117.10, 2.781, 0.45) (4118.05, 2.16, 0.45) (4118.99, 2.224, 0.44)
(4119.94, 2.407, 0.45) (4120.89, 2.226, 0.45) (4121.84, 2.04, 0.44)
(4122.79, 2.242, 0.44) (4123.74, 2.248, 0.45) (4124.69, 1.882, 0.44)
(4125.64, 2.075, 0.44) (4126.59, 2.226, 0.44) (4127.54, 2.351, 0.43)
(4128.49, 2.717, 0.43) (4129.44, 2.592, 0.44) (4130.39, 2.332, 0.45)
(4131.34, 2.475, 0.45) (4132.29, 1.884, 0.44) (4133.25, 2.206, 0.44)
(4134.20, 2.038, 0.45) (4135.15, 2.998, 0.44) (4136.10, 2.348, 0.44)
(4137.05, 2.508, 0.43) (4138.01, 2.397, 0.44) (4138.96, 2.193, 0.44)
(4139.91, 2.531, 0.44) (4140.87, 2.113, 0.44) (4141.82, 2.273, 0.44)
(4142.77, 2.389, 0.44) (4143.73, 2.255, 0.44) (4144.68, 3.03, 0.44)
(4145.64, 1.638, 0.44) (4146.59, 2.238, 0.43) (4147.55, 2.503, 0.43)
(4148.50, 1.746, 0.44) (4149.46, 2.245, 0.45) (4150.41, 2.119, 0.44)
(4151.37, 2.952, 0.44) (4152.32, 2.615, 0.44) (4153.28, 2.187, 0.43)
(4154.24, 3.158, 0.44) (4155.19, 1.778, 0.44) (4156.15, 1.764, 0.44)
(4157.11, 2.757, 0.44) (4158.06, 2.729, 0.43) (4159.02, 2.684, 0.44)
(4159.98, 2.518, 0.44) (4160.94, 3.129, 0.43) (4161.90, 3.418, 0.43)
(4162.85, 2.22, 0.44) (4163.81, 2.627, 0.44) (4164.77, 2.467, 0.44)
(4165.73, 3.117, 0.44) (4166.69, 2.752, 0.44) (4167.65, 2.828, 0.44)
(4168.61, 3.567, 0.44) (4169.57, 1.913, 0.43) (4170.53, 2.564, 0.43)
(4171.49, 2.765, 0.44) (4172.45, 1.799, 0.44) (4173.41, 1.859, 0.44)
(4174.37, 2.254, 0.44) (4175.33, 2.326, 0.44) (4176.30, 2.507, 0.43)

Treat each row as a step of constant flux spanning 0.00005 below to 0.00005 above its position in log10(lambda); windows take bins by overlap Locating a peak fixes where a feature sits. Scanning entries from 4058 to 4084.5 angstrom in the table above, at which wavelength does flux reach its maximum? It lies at 4069.03 angstrom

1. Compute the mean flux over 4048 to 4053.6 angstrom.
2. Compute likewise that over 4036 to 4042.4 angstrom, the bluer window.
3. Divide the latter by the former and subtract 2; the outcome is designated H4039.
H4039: -0.85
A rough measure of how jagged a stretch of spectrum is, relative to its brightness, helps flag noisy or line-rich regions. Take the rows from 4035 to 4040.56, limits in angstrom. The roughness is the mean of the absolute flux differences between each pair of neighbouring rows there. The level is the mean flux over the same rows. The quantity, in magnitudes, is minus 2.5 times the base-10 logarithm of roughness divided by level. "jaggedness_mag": 2.66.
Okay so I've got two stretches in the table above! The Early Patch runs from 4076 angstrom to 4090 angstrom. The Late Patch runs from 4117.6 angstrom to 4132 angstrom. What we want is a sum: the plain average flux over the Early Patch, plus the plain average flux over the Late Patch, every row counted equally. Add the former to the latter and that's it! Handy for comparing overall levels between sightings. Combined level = 4.6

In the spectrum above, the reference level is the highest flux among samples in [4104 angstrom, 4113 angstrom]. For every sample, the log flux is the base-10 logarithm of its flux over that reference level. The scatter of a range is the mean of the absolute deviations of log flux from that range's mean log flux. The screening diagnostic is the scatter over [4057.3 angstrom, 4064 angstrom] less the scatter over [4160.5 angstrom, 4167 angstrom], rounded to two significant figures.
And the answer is -0.031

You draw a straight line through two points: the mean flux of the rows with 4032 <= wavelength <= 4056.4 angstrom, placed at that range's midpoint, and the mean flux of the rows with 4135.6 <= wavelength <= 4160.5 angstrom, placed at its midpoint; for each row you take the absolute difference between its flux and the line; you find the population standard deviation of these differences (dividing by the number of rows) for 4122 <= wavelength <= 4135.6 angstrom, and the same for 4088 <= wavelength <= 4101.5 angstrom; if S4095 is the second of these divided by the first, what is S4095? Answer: 2.0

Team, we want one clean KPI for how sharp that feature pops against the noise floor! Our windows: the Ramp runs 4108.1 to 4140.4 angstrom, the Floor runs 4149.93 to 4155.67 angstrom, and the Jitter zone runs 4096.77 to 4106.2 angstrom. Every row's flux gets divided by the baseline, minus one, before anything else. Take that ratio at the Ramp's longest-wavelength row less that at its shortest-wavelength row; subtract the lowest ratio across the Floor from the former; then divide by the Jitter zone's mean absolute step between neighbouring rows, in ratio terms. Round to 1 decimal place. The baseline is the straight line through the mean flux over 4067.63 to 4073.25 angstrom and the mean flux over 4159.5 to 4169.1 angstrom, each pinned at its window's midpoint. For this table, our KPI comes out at 3.2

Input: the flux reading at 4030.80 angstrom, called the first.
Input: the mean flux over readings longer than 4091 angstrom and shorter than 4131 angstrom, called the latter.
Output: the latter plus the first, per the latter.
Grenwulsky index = 2.18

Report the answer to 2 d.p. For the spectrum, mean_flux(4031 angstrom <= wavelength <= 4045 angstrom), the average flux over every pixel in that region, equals 2.56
